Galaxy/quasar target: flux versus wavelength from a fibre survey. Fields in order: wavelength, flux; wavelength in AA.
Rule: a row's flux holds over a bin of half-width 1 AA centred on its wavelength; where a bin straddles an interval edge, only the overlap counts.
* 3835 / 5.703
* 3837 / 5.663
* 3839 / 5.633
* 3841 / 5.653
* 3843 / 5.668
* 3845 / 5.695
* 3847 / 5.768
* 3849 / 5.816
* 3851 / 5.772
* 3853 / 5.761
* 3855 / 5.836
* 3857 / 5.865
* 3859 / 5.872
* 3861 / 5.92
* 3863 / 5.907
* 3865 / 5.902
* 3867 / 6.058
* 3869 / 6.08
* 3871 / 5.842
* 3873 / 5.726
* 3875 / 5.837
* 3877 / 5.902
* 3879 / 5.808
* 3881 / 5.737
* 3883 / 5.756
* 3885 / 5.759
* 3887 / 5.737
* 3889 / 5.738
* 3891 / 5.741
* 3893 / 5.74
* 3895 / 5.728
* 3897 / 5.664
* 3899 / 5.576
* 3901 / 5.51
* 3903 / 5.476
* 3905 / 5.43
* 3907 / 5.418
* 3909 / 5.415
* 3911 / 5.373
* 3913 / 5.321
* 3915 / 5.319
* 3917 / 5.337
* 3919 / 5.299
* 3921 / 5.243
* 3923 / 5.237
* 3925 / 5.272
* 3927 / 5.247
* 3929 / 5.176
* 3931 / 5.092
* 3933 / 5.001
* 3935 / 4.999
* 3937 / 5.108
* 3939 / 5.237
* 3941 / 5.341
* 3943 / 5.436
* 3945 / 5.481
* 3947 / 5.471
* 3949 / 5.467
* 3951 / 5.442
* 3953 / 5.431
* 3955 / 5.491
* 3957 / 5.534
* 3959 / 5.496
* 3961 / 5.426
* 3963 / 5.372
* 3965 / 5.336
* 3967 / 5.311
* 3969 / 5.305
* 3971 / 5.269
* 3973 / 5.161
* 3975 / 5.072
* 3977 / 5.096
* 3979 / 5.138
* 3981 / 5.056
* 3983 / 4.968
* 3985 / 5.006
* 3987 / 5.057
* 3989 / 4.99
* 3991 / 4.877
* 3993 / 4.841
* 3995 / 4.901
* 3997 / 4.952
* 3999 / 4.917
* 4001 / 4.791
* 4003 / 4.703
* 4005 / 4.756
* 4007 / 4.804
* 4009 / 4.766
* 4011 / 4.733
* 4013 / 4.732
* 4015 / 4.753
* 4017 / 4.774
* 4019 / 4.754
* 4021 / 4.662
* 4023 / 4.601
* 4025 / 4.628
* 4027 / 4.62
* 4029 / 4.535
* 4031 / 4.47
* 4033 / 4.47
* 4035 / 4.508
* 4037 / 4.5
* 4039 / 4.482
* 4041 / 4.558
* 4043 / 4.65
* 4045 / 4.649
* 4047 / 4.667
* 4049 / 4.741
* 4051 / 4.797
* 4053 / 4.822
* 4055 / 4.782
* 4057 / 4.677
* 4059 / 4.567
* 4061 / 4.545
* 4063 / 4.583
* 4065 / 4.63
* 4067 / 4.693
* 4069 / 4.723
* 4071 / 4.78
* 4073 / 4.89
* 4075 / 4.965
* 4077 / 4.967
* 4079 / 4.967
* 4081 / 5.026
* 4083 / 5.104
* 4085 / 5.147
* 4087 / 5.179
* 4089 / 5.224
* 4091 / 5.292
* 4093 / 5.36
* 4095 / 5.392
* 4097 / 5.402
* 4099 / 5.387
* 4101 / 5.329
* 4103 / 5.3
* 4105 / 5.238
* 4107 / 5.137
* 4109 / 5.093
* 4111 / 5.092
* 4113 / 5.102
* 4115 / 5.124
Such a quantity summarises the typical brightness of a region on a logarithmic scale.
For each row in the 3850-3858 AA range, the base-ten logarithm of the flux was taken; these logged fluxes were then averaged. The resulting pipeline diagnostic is 0.76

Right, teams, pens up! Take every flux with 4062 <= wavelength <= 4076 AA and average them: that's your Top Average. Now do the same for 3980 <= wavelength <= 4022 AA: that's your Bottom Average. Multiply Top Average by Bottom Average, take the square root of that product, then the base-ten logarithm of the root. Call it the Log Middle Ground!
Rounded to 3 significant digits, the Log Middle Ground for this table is 0.681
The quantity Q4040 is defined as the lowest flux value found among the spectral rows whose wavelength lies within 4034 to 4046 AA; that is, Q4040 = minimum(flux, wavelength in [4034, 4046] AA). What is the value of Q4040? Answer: 4.482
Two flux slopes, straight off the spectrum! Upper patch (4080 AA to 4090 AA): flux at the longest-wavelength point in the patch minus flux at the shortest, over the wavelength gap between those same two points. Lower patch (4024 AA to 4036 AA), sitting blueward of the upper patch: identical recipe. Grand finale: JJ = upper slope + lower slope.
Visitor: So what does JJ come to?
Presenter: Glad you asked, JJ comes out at 0.013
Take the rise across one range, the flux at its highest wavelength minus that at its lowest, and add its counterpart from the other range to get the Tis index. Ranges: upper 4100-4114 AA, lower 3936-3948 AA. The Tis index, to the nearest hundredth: 0.14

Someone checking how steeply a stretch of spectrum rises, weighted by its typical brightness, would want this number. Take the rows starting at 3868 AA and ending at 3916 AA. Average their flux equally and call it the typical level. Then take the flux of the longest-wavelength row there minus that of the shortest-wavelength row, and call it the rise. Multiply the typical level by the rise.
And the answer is -4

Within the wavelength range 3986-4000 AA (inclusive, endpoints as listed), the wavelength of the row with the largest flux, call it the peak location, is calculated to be 3987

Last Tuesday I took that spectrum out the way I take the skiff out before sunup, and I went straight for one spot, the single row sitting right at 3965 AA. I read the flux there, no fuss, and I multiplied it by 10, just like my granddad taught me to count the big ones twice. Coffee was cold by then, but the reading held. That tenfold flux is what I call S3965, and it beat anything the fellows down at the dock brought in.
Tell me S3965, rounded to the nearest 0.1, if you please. 53.4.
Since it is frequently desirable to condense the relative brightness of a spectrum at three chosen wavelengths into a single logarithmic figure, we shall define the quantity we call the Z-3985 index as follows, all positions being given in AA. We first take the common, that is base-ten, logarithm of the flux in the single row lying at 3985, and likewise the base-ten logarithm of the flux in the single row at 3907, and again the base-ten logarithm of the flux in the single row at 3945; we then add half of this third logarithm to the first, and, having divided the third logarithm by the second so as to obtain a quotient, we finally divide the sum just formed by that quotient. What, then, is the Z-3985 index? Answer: 1.06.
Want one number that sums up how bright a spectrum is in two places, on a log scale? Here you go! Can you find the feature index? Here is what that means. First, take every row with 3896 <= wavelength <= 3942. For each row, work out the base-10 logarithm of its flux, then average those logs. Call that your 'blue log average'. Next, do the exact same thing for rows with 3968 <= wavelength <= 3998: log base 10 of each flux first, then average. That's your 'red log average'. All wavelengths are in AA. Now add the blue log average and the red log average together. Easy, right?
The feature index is 1.428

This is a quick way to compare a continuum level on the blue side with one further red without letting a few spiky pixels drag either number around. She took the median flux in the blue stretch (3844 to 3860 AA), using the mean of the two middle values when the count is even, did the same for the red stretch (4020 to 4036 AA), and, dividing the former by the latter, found 1.27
